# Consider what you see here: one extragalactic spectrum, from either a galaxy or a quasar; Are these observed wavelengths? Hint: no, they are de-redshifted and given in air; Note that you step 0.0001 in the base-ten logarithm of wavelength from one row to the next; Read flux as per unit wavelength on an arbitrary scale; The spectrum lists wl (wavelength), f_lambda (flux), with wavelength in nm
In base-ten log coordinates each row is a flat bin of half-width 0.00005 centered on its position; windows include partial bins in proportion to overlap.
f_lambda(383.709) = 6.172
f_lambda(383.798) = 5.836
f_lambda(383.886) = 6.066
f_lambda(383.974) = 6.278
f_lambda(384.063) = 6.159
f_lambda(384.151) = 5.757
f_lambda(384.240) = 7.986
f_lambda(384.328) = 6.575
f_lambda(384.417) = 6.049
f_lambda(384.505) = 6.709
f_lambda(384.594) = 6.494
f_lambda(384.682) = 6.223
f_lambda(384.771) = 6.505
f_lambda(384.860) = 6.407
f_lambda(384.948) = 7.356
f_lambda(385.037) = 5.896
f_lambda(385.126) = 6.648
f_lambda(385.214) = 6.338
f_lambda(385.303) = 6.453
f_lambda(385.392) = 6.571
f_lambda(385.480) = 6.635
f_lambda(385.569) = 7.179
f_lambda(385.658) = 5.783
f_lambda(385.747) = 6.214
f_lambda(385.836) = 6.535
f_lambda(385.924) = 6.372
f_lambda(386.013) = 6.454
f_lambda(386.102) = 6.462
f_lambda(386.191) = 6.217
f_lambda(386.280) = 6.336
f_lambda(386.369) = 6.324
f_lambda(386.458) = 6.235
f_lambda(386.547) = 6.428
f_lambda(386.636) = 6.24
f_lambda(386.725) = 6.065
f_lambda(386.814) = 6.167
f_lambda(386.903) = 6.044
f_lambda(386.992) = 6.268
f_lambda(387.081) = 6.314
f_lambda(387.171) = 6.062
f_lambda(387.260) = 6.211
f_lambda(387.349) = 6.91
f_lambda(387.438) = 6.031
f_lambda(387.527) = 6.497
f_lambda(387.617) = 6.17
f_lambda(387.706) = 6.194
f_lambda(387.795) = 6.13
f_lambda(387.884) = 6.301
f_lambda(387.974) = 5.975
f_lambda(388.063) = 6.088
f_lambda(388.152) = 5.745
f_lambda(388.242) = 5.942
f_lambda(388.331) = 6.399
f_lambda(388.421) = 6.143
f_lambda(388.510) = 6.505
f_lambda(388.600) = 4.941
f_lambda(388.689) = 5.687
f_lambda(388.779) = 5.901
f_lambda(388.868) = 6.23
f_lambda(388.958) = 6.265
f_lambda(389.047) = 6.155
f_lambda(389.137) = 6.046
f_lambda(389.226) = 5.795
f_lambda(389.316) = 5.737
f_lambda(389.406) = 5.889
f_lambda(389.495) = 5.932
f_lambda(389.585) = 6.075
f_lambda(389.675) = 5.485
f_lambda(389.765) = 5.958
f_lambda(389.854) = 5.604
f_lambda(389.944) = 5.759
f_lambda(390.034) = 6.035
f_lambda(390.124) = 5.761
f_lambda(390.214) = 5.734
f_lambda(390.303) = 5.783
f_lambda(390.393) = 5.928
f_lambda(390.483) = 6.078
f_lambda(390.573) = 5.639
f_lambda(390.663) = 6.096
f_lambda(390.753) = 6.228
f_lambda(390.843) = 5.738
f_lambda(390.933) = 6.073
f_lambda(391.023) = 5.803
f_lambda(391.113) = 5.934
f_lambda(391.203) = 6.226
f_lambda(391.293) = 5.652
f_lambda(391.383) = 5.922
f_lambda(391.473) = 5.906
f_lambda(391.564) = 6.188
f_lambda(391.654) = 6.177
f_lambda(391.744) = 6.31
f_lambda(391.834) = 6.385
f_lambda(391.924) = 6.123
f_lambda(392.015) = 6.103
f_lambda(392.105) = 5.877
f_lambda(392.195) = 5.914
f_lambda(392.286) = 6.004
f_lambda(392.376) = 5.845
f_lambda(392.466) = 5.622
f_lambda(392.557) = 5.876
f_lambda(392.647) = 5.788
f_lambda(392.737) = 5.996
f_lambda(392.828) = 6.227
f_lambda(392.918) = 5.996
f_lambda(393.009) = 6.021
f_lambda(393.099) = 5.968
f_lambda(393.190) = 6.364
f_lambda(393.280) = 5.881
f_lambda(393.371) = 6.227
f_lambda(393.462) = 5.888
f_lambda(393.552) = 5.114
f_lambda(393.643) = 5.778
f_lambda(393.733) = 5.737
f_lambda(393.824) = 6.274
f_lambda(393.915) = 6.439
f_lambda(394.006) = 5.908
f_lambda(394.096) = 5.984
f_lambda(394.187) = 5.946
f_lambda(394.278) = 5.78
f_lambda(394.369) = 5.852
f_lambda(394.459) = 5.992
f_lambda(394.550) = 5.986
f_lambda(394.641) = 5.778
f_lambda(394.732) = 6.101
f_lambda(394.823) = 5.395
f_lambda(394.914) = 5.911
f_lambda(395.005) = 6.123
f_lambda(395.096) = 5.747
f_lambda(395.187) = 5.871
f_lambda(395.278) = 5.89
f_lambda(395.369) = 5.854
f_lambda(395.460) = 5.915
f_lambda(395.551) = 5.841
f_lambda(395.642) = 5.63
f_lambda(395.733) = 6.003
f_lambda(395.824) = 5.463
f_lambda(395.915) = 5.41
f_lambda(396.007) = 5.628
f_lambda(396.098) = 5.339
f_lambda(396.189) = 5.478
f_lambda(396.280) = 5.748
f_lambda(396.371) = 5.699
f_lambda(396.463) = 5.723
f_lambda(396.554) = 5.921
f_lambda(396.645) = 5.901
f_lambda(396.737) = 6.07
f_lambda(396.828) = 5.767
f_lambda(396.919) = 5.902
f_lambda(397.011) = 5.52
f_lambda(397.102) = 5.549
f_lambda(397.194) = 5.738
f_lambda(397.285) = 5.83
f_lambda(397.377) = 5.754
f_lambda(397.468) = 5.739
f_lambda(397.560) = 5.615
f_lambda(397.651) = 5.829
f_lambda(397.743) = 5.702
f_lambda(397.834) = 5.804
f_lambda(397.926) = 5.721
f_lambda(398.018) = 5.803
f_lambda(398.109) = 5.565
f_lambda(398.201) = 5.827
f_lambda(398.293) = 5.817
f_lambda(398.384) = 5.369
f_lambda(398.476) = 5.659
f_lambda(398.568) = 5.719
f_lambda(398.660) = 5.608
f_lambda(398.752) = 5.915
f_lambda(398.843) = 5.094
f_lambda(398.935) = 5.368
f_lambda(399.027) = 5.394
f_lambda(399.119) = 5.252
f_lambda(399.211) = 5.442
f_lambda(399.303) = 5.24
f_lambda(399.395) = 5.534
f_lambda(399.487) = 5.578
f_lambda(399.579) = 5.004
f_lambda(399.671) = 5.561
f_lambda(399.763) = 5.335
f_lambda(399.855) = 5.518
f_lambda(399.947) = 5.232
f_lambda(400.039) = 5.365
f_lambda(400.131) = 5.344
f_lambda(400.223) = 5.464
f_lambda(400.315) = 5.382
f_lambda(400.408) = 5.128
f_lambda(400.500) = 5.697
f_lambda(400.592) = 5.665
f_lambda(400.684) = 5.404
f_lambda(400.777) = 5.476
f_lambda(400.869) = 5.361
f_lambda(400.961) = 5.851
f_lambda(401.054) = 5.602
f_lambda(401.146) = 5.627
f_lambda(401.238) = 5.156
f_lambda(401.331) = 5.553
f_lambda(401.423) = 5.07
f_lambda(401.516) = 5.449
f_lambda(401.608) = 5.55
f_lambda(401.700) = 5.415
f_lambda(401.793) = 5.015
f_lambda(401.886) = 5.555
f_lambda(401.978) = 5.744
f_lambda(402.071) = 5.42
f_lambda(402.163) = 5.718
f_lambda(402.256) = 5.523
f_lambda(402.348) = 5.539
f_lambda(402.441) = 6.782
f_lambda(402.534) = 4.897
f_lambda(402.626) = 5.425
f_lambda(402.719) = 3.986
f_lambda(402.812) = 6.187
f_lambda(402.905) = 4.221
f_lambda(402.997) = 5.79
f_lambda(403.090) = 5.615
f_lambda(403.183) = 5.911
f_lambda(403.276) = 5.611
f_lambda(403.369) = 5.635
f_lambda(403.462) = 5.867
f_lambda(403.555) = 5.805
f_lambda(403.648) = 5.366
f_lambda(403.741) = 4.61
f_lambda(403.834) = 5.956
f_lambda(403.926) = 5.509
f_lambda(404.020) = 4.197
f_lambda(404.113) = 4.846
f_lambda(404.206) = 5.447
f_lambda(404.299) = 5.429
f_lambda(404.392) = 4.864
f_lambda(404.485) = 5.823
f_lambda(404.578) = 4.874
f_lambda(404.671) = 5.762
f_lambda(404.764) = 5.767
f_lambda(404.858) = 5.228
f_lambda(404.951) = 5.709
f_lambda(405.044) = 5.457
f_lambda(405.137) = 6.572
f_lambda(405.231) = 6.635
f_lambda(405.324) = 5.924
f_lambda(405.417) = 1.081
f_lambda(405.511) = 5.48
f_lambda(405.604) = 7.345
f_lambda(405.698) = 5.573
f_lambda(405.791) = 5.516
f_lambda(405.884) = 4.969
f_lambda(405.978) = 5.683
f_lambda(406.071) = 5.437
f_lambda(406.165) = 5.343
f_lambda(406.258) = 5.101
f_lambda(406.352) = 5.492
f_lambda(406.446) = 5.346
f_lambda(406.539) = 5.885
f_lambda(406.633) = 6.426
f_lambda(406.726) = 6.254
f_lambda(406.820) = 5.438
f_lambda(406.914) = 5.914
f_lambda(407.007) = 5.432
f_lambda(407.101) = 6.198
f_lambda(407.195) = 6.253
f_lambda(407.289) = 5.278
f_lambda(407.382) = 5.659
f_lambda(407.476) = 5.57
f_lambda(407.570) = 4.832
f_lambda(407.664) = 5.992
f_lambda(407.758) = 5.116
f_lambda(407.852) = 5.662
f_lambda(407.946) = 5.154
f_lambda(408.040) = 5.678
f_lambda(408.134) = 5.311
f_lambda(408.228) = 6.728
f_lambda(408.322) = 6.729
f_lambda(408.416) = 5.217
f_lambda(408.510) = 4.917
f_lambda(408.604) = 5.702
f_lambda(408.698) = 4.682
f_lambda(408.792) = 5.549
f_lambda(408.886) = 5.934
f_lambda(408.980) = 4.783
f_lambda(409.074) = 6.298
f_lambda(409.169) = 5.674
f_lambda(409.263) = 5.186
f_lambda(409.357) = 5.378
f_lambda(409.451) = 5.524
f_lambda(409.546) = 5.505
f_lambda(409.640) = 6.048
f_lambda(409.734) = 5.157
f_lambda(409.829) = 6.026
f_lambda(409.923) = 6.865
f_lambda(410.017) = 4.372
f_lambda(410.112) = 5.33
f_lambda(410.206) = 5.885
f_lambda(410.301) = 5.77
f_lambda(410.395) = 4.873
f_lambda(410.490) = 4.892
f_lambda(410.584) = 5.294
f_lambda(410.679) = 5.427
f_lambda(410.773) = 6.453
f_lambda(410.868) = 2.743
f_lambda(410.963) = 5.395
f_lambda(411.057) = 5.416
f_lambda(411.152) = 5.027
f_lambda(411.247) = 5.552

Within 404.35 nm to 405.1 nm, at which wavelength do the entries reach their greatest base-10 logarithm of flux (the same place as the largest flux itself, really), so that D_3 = 404.485 nm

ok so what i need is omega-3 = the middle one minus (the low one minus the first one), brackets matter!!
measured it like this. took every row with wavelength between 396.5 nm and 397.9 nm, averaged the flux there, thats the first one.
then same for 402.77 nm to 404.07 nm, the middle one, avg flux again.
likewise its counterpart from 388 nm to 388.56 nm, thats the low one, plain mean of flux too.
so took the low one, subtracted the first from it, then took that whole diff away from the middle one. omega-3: 5.1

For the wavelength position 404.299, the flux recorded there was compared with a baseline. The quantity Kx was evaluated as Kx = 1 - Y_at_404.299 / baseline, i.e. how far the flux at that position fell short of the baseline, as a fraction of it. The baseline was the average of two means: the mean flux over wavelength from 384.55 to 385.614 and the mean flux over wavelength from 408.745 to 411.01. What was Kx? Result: 0.09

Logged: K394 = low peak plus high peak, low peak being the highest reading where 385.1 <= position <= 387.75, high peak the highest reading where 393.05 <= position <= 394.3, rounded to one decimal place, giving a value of 13.6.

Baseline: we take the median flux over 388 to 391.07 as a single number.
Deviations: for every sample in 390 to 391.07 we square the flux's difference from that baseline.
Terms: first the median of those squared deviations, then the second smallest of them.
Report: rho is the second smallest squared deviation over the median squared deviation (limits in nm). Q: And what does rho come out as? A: 0.45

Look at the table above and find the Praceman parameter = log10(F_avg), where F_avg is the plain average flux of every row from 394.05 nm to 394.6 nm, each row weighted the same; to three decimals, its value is 0.773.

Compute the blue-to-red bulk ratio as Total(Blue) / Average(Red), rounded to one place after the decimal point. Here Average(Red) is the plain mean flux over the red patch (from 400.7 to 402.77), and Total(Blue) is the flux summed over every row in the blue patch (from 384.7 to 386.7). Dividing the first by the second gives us 26.0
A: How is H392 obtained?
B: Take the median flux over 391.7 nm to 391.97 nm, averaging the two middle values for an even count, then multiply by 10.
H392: 63.1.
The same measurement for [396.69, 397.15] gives 57.7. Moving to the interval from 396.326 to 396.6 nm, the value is 57.2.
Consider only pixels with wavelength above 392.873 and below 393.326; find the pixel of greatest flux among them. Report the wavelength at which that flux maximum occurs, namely 393.190 nm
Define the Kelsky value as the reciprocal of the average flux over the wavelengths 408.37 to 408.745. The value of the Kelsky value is 0.195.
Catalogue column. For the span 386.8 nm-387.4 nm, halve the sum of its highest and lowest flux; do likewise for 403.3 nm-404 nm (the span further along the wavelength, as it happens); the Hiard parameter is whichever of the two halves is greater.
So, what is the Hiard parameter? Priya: 6.48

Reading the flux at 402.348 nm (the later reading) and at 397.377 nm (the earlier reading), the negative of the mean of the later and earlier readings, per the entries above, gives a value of -5.6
